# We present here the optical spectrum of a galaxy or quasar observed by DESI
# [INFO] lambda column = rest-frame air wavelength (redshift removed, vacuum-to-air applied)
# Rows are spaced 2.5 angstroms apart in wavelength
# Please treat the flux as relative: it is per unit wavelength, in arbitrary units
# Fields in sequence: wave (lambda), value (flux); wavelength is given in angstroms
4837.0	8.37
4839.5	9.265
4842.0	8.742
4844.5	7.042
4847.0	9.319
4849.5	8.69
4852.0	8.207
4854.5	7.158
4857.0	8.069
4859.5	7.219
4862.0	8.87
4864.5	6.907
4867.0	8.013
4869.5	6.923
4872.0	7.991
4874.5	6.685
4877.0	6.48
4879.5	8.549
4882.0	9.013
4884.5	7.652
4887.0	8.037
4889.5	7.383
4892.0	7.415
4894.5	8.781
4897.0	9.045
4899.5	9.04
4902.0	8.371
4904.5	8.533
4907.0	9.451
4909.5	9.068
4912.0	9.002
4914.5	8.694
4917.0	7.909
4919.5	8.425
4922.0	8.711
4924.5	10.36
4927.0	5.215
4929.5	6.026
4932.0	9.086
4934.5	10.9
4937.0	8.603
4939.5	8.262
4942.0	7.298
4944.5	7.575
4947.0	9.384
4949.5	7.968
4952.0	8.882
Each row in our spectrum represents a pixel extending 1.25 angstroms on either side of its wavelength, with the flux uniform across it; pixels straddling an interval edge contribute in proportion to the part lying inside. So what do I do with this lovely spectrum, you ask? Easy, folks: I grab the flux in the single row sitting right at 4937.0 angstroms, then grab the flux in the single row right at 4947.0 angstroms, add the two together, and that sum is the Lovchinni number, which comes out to 18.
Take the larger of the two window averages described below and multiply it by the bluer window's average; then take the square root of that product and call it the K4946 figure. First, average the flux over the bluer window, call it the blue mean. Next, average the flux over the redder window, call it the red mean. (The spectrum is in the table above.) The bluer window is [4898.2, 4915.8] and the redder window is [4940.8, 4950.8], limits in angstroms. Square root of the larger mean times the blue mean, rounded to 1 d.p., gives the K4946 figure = 8.9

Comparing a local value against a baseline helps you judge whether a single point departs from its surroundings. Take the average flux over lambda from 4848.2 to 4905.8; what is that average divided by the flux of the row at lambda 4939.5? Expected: 0.96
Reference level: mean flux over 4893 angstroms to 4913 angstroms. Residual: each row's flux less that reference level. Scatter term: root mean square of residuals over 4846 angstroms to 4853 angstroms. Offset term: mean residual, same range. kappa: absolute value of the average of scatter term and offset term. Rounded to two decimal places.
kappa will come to 0.16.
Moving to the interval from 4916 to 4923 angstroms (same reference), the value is 0.05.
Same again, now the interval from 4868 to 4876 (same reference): 0.05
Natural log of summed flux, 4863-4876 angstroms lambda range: 3.60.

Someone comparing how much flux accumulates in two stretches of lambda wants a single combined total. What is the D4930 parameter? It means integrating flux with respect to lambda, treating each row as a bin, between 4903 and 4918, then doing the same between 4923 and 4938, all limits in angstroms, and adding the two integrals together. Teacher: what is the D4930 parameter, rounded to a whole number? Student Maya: 257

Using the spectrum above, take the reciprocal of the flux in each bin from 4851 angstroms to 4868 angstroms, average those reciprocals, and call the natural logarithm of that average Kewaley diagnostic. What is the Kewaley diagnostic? -2.04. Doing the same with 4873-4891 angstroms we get -2.03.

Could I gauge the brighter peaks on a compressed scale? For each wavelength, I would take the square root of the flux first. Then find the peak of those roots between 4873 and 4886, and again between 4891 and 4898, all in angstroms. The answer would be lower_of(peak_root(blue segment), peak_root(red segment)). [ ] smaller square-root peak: 3.002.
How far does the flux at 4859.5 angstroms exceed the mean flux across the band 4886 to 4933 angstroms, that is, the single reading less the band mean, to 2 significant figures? -1.1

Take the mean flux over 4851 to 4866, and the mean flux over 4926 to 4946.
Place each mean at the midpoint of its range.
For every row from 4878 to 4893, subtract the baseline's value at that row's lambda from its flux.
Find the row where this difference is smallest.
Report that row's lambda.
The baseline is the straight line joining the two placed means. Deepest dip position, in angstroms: 4889.5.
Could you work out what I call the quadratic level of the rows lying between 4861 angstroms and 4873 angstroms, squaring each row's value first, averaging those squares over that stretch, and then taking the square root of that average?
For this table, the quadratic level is 7.78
